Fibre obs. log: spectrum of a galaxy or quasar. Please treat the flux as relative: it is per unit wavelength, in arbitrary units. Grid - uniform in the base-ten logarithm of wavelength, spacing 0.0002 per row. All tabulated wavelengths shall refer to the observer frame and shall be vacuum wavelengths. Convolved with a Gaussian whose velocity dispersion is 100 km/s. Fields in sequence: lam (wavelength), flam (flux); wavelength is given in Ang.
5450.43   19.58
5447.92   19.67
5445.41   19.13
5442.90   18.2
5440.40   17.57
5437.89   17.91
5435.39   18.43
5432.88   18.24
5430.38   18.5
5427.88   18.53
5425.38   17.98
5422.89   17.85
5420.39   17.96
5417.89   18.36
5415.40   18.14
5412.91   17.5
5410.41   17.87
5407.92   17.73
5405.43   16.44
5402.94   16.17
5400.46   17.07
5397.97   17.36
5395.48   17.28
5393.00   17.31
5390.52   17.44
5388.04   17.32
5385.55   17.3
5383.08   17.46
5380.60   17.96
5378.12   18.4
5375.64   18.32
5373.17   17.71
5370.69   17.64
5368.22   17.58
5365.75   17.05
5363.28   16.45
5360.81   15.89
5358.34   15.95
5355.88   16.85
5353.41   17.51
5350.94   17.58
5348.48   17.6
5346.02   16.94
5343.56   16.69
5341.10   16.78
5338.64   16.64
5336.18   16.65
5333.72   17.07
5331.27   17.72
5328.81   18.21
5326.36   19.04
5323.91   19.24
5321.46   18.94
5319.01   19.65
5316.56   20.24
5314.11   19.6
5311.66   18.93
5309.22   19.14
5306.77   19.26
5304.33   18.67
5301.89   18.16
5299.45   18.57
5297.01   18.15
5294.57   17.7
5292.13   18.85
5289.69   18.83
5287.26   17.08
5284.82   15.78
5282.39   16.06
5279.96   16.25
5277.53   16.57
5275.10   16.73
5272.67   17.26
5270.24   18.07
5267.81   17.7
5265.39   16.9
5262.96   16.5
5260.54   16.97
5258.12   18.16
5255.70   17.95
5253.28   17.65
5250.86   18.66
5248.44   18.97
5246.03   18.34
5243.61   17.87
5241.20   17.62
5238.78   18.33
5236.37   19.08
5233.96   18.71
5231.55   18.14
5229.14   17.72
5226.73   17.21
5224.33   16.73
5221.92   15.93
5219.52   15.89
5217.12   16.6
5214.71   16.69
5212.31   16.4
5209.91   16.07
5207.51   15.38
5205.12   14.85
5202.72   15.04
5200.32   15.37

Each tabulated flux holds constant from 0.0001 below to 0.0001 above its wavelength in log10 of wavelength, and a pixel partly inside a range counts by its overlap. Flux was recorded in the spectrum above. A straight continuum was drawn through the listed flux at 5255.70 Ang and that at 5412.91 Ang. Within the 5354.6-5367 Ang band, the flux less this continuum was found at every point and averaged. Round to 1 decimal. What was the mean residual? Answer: -1.2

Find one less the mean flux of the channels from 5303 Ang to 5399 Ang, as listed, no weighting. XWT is -16.78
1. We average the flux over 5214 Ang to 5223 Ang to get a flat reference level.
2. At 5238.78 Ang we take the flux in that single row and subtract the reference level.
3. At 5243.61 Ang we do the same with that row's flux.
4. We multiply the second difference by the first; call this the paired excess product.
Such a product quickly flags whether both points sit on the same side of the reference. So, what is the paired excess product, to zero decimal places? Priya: 3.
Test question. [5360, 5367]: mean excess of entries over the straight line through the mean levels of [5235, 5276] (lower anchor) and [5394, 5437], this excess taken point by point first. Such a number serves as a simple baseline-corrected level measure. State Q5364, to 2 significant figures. -1.3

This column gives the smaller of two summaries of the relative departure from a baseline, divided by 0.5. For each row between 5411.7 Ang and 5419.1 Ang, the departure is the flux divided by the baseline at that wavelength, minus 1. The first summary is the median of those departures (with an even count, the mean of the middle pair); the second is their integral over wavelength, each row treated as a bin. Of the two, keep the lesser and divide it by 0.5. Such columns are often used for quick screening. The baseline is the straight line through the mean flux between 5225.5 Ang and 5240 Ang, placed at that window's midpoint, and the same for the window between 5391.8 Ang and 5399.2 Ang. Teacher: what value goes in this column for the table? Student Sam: 0.11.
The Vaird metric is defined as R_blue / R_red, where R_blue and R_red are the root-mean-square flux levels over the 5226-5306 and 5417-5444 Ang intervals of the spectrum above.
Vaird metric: 0.98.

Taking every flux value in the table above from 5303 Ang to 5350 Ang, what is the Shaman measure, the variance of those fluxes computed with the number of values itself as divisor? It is 1.4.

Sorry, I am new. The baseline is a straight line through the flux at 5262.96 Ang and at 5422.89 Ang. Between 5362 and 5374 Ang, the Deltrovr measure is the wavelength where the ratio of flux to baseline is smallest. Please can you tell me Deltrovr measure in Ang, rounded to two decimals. 5363.28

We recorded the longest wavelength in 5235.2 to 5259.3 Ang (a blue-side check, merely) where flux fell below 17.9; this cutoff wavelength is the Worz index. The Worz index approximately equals 5253.28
